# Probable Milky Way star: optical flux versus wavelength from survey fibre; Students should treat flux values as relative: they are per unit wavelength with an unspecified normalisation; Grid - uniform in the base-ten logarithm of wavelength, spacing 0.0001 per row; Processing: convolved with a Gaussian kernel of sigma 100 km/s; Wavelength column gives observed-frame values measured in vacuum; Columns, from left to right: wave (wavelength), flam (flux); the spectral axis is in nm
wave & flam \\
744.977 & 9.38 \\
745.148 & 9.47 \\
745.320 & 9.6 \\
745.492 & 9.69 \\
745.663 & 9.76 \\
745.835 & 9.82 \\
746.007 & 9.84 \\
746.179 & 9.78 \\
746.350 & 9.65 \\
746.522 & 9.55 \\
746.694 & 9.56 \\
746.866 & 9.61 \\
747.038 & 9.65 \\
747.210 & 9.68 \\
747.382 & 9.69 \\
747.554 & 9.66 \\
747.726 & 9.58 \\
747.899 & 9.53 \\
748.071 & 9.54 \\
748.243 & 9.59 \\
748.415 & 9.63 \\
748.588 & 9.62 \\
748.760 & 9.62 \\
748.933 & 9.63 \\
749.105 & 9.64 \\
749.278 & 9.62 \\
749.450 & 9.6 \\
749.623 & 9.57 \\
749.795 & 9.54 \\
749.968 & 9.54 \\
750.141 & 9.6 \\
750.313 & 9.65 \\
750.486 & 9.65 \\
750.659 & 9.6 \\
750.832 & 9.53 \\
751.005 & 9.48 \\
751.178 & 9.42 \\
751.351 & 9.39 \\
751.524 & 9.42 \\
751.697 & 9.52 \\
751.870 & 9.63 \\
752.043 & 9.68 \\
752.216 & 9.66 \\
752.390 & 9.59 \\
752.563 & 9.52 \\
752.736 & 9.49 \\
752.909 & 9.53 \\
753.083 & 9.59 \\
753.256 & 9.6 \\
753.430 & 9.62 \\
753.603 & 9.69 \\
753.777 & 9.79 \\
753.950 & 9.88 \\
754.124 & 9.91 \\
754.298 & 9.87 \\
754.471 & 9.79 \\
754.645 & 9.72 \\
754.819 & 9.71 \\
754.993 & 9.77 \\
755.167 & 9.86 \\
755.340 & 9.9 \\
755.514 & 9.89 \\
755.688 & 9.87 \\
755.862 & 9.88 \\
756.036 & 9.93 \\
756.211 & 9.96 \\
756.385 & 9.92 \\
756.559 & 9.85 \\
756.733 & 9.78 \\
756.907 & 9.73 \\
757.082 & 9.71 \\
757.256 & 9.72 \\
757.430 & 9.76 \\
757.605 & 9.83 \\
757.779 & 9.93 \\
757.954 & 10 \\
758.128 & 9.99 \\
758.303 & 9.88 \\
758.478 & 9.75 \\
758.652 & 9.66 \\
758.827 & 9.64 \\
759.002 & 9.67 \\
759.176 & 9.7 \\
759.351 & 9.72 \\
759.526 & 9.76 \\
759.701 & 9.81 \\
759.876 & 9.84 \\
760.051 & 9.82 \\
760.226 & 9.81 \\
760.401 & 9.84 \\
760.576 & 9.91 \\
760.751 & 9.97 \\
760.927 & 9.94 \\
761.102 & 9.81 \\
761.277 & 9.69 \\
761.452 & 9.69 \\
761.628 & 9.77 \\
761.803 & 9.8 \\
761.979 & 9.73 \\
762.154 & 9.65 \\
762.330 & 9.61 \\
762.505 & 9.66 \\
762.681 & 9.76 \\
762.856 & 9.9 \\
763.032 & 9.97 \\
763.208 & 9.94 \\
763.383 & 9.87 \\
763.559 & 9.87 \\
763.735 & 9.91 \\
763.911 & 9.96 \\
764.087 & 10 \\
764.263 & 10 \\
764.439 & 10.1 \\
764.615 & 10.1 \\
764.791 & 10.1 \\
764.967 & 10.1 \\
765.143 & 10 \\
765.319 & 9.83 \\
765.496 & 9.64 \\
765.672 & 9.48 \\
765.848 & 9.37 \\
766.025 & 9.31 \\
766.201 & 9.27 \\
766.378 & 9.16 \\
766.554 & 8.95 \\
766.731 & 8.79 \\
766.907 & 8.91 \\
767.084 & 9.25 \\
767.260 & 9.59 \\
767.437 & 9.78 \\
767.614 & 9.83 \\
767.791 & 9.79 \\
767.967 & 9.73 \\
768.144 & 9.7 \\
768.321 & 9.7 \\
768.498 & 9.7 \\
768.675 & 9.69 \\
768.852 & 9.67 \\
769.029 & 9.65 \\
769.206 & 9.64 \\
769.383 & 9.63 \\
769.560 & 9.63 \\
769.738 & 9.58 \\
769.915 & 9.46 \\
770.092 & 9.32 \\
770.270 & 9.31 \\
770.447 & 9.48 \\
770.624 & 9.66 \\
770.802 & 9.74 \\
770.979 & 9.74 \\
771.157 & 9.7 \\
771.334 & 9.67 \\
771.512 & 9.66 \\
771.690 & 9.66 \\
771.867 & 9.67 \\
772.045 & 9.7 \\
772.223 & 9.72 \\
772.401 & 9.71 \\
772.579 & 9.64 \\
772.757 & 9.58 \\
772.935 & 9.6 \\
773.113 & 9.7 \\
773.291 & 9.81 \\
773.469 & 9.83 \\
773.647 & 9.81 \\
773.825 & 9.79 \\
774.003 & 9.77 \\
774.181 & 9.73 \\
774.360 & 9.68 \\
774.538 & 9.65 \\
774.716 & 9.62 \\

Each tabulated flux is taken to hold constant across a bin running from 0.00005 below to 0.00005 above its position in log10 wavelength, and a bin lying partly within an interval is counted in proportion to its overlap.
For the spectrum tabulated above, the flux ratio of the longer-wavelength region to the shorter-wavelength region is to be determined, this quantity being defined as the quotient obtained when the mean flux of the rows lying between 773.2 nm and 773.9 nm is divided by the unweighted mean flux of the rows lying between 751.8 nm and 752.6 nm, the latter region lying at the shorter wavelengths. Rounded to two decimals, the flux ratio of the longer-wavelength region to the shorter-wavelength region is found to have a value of 1.02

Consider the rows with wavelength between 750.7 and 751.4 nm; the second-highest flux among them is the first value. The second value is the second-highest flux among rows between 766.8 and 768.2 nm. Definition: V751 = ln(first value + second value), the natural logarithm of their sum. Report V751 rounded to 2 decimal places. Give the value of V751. 2.96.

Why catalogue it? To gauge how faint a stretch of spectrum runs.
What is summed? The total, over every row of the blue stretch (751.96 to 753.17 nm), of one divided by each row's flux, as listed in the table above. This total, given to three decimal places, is 0.731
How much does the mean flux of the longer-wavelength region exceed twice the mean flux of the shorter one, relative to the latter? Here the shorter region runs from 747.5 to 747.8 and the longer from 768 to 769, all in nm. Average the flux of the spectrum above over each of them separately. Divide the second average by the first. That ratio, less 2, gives -0.993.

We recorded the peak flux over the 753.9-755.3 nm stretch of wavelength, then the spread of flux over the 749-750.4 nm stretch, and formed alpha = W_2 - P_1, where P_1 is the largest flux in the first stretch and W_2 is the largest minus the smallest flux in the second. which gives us -9.80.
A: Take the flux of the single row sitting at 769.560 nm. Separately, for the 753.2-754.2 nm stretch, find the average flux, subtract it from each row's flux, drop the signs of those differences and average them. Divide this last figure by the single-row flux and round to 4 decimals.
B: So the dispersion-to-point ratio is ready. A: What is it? 0.0116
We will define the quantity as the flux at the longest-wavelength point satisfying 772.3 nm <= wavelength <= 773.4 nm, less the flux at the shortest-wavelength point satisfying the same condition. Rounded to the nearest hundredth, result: 0.10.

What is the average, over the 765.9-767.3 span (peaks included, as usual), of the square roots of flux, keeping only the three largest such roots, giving 3.06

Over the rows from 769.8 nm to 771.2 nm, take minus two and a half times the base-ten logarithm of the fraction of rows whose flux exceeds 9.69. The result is 1.06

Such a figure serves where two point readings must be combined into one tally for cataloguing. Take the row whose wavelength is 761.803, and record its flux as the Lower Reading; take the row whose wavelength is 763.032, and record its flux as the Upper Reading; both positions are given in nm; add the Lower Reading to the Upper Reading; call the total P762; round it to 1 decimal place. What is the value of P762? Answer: 19.8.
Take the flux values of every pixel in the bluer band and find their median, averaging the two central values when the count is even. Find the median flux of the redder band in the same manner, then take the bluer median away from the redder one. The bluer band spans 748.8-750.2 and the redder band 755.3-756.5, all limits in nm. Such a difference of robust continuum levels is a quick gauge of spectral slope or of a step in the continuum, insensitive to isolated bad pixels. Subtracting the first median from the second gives 0.30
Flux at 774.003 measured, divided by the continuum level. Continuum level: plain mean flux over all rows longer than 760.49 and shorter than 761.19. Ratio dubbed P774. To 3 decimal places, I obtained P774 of 0.986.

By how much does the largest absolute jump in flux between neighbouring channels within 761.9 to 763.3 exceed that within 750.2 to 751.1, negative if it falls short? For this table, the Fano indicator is 0.07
